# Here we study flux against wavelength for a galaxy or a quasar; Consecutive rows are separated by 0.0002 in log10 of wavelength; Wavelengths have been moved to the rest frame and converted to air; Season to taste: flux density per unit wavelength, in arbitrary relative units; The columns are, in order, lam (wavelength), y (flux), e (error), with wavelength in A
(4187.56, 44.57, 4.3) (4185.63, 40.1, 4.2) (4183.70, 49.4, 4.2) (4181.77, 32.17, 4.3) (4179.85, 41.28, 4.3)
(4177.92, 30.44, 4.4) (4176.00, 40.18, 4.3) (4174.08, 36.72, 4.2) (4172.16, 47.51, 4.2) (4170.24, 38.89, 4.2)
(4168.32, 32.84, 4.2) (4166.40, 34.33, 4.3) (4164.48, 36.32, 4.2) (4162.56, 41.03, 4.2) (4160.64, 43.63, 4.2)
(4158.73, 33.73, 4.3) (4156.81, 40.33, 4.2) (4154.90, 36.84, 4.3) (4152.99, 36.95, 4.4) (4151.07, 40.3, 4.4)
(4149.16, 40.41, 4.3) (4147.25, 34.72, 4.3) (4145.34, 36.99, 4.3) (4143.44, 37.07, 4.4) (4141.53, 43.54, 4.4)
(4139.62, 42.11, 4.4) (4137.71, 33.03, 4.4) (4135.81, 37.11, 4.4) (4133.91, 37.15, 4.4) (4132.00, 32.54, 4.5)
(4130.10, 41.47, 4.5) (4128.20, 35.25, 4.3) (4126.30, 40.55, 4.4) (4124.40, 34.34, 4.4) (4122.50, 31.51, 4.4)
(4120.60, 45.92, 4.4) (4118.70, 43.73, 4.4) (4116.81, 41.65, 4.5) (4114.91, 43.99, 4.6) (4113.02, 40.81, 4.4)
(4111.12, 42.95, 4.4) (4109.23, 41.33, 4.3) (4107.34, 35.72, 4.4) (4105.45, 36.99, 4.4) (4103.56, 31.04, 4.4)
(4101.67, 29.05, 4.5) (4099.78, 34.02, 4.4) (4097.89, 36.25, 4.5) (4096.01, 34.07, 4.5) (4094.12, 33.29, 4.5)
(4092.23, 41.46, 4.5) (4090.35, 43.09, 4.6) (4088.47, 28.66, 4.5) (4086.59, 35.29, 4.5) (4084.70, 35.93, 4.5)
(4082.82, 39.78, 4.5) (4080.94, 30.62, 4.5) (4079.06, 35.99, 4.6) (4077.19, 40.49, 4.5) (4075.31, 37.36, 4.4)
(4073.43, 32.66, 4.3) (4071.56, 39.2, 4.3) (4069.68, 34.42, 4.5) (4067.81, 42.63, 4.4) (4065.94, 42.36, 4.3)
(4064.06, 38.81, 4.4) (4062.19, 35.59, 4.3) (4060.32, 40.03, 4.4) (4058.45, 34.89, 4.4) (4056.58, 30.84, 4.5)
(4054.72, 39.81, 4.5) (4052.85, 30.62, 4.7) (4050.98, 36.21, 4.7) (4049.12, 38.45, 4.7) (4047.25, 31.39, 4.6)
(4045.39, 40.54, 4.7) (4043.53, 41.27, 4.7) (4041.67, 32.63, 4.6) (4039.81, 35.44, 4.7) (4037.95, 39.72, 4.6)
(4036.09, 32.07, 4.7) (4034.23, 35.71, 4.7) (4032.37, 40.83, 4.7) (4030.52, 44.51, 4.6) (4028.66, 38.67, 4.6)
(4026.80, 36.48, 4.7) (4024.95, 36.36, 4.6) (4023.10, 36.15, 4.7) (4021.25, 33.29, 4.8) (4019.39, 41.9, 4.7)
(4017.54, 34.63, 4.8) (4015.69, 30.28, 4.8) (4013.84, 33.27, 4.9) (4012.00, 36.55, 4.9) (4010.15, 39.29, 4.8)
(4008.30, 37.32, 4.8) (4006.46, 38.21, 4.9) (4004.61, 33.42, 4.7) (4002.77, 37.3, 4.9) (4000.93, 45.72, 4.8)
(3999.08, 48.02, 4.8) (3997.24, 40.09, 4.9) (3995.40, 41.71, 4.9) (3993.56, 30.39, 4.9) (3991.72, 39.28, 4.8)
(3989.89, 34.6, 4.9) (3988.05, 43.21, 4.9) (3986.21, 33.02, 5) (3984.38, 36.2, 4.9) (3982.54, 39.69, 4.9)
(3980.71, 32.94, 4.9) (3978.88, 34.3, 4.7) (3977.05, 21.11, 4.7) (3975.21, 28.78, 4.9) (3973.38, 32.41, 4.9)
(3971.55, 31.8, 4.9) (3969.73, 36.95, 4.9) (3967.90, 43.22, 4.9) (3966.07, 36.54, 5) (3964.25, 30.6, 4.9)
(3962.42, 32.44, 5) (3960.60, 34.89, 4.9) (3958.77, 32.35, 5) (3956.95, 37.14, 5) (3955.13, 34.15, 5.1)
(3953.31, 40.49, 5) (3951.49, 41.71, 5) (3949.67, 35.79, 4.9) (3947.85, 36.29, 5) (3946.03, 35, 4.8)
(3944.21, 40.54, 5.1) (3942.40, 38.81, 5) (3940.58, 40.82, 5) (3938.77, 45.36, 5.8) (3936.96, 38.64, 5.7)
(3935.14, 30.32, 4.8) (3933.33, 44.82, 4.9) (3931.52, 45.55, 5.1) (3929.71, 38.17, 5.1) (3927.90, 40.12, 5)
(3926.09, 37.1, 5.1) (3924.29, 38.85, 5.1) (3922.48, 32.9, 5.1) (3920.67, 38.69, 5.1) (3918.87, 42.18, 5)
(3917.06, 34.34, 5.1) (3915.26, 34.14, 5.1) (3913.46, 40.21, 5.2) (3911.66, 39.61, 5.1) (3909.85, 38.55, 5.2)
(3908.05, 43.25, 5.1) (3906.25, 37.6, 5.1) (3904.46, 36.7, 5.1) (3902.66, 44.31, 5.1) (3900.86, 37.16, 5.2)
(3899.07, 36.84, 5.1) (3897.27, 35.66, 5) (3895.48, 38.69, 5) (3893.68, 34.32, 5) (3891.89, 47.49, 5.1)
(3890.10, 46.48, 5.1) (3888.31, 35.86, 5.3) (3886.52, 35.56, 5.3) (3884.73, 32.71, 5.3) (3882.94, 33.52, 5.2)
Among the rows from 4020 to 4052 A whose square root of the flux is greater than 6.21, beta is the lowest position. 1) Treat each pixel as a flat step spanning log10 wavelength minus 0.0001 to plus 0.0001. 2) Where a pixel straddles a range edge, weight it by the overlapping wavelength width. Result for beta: 4028.66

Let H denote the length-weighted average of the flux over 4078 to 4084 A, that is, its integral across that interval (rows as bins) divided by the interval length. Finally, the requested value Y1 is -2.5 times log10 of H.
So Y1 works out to -3.88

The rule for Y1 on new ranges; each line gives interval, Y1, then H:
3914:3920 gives -3.93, 37.2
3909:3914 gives -3.99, 39.4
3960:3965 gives -3.78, 32.6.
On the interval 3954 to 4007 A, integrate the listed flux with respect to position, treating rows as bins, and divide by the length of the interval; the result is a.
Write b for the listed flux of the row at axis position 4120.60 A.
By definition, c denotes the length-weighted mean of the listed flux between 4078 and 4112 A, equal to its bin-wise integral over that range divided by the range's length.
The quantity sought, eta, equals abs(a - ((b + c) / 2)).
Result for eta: 5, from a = 35.9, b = 45.92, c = 35.9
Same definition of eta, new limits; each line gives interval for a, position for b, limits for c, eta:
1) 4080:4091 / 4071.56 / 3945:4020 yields 2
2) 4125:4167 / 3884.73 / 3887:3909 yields 2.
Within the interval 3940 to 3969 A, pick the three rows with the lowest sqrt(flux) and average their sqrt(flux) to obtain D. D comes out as 5.6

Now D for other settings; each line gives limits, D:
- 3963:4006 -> 5.2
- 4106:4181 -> 5.6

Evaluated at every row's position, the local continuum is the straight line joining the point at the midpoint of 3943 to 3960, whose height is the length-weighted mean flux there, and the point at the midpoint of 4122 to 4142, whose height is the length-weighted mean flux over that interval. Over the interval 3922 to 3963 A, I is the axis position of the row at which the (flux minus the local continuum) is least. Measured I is 3935.14 A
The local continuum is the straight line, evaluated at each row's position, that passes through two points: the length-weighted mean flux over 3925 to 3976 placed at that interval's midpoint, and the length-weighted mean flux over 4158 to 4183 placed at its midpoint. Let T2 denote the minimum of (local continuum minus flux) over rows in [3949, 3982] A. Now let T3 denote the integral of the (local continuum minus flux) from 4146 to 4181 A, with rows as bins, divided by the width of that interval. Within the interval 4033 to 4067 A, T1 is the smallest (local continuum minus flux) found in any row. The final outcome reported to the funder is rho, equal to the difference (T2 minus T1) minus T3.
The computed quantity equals -0.8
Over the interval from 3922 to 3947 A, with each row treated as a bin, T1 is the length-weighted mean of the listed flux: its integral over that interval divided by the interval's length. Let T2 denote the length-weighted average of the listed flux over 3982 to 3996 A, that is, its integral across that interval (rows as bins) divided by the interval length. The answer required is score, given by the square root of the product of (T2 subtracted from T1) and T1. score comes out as 9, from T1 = 39.2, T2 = 37.1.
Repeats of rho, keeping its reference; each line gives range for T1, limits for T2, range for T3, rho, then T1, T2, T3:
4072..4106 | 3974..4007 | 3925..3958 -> -3.4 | -5.5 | -11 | -1.7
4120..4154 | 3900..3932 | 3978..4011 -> 0.6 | -8.3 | -8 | -0.7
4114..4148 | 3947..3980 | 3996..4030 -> 2.7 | -8.3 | -6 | -0.4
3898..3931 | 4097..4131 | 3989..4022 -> -0.8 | -7.2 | -8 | -0.2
